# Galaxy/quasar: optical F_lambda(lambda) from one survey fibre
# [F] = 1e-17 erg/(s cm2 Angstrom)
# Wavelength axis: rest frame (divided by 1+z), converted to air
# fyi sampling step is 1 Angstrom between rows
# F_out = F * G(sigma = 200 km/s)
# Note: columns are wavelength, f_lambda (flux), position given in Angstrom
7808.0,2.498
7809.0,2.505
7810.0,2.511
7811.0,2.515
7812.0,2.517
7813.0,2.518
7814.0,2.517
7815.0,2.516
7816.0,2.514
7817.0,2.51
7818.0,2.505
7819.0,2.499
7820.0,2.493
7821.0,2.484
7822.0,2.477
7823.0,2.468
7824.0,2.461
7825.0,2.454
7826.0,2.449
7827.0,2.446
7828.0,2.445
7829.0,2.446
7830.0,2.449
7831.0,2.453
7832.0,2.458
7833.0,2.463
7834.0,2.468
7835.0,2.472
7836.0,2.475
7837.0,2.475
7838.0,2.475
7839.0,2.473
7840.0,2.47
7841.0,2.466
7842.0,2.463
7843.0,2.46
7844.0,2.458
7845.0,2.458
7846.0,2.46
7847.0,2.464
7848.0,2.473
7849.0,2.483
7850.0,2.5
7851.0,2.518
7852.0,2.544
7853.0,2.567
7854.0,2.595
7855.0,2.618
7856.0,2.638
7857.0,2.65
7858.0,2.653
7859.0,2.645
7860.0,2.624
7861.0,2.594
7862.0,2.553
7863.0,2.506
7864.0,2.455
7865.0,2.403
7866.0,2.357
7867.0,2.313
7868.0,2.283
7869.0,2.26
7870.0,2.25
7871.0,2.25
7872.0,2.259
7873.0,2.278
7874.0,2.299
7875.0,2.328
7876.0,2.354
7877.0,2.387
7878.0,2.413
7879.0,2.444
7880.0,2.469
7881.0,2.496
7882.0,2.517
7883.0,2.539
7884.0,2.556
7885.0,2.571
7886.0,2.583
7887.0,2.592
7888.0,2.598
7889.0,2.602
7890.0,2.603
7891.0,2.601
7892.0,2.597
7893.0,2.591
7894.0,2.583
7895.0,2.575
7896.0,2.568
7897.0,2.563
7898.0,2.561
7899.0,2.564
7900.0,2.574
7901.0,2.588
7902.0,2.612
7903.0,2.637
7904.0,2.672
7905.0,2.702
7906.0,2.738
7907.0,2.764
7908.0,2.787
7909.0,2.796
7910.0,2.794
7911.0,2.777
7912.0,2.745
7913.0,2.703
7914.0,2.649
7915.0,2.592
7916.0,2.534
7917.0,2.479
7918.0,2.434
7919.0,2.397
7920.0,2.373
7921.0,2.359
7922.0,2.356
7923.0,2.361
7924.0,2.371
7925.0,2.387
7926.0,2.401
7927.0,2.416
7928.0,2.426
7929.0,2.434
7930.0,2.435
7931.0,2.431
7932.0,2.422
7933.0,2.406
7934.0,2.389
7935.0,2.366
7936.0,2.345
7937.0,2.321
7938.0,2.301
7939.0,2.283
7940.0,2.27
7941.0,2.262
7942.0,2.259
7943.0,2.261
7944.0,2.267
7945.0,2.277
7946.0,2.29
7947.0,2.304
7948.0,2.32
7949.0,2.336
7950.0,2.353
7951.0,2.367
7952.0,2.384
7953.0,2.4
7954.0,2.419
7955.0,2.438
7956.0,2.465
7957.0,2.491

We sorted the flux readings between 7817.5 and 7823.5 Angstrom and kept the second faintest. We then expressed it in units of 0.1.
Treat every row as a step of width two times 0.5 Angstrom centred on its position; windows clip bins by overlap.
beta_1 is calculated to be 24.8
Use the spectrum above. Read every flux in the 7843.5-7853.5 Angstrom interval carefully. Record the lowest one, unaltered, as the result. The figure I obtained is 2.458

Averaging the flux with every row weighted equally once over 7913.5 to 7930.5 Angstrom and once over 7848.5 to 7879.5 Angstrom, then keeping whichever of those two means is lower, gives 2.44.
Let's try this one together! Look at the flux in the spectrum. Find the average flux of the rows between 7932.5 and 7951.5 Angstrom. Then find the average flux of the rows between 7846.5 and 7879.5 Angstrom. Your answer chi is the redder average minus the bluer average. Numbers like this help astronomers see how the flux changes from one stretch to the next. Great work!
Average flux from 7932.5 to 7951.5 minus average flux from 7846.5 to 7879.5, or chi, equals -0.14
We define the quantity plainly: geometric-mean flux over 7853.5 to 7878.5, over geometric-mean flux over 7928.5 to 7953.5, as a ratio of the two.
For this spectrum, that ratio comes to 1.04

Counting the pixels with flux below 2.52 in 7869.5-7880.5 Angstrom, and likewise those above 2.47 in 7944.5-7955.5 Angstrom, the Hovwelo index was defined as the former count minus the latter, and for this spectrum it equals 11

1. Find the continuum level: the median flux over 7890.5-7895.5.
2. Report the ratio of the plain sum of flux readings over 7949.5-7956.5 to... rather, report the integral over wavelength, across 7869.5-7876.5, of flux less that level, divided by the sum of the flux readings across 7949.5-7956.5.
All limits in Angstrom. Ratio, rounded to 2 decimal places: -0.13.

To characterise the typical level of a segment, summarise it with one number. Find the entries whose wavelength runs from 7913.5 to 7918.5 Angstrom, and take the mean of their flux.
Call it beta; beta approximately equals 2.54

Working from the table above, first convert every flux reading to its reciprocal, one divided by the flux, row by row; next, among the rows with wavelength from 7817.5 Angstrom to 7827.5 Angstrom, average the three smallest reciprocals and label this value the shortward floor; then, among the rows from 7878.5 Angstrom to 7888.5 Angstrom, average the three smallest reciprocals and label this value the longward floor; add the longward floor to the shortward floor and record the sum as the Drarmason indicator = 0.786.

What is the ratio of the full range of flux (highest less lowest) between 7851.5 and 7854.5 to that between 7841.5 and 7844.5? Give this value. 10.2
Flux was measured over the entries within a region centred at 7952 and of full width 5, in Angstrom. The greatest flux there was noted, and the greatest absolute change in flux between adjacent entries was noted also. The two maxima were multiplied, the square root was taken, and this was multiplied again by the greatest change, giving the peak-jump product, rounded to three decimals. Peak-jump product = 0.004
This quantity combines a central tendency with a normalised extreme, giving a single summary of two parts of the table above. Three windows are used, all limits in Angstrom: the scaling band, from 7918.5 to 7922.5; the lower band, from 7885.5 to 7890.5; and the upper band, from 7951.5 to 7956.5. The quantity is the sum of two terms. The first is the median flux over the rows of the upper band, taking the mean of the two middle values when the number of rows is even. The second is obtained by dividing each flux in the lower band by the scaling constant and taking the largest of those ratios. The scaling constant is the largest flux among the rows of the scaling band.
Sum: 3.50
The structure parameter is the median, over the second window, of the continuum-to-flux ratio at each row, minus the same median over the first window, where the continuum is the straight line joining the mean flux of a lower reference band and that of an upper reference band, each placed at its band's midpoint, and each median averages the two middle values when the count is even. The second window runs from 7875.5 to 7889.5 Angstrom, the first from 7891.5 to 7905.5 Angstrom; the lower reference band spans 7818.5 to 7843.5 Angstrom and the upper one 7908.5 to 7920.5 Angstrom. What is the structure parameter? 0.01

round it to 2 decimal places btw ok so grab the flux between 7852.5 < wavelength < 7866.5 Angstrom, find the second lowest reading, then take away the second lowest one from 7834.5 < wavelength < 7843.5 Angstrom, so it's -0.06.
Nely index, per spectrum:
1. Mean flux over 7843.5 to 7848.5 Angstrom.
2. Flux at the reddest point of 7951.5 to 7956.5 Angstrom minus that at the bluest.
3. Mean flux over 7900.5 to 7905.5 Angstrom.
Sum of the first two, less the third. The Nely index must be -0.10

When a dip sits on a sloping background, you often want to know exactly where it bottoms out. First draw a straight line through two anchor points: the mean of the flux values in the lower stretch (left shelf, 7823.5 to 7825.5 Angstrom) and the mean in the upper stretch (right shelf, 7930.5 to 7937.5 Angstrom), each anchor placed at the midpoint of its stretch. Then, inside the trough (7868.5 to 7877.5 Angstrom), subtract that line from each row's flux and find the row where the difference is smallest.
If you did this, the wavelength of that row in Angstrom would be 7870.0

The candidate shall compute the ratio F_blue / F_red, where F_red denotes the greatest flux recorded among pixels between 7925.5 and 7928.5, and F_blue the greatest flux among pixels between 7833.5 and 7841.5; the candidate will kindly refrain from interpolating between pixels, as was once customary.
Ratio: 1.02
